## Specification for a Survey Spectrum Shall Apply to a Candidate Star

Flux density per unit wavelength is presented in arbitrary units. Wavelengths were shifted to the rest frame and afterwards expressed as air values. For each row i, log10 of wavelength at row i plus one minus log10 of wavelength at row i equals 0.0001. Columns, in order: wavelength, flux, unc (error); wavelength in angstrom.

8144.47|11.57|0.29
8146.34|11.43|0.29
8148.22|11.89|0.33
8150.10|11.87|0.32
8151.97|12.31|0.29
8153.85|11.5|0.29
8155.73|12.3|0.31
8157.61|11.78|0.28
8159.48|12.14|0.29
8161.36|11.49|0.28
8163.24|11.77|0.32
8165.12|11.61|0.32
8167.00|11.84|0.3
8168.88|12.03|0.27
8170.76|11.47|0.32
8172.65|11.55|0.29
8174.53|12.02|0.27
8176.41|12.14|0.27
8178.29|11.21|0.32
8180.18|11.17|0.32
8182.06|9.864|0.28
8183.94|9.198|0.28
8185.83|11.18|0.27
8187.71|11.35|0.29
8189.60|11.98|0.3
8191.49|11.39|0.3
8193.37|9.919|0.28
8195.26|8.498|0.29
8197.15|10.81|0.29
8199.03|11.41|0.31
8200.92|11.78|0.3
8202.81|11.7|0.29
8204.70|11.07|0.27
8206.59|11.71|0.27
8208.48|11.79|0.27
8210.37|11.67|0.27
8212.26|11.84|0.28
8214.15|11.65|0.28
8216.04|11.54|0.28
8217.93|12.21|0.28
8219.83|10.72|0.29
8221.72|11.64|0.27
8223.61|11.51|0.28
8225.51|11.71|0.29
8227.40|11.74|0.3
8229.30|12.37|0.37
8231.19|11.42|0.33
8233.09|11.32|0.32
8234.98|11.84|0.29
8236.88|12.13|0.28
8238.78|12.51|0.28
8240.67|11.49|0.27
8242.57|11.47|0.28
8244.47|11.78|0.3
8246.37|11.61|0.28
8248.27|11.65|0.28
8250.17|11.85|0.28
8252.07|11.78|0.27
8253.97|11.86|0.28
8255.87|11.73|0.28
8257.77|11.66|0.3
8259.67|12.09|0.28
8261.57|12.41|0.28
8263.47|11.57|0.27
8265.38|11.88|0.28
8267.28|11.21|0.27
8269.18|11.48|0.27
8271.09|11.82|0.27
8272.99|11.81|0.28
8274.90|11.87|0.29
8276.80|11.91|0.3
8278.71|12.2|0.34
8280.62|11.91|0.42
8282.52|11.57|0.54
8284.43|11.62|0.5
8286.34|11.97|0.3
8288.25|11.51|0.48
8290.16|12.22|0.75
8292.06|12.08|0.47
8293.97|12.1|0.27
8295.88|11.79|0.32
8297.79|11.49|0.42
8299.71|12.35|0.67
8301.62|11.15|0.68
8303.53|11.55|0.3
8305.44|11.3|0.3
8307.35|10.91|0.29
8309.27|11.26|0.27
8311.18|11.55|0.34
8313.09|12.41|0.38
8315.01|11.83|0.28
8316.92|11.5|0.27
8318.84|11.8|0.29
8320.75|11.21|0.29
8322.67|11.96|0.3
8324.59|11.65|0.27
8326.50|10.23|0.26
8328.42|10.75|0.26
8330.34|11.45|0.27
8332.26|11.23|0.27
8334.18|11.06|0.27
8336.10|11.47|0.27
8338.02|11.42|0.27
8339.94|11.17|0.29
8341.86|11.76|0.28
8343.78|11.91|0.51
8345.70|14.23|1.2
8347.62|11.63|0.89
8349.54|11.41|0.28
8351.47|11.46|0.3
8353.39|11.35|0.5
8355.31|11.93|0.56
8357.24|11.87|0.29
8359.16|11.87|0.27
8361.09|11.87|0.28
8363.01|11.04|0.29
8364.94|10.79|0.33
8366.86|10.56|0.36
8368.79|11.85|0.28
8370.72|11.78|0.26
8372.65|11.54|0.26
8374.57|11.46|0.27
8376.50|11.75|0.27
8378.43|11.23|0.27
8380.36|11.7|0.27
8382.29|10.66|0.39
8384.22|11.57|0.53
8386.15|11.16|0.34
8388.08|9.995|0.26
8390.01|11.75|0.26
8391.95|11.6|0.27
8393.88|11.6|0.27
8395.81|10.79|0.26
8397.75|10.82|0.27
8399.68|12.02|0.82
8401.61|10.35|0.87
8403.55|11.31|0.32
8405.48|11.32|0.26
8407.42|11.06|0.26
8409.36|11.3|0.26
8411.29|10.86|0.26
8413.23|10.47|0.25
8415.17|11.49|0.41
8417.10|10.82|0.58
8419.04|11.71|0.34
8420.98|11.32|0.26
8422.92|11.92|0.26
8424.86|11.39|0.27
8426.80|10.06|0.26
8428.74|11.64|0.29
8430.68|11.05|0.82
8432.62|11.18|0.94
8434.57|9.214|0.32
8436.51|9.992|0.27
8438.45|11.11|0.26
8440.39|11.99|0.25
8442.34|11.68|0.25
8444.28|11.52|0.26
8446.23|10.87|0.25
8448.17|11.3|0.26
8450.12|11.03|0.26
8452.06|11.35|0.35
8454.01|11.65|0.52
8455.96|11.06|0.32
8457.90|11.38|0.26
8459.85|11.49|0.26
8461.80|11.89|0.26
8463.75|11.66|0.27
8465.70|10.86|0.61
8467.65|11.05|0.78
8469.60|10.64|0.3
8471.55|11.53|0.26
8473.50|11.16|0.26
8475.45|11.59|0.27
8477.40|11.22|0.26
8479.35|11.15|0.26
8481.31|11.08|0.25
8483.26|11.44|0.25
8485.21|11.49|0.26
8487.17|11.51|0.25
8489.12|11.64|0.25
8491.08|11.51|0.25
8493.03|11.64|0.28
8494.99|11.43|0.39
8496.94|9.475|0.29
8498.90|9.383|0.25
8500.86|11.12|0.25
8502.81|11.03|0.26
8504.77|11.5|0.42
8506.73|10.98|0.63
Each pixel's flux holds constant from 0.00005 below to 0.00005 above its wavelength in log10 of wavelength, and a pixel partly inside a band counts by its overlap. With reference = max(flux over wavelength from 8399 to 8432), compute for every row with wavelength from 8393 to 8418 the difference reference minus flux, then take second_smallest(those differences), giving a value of 0.4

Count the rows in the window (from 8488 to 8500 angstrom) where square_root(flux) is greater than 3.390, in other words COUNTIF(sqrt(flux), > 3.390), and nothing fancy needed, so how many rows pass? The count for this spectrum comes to 3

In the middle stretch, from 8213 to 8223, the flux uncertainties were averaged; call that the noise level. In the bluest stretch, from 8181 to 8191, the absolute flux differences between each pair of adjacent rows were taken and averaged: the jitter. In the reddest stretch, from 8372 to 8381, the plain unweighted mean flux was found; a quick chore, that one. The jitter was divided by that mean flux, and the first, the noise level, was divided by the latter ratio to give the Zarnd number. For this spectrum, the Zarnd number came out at 3.7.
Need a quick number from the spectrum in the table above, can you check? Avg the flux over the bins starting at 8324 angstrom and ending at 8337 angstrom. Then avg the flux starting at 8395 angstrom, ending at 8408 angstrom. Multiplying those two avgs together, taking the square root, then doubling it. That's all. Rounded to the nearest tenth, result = 22.2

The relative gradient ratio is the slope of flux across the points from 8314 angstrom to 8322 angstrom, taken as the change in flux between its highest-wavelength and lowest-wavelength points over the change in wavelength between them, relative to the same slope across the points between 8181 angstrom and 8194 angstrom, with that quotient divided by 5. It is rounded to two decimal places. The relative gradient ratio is -4.44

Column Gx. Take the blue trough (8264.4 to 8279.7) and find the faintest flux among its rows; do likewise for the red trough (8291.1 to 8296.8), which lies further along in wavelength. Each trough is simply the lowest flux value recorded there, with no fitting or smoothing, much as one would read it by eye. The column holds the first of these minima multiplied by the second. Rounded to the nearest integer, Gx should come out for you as 132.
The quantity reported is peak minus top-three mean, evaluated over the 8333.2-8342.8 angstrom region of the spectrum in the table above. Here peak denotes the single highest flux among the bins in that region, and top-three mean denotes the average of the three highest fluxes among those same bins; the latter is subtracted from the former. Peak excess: 0.21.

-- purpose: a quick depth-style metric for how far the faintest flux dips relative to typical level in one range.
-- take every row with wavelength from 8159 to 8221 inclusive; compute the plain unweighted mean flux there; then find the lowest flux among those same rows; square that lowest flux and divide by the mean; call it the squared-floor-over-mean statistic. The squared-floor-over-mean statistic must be 6.4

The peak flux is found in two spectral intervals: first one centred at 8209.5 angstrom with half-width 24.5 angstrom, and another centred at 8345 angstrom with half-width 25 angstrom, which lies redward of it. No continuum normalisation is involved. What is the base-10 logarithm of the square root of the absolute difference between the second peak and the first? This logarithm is 0.13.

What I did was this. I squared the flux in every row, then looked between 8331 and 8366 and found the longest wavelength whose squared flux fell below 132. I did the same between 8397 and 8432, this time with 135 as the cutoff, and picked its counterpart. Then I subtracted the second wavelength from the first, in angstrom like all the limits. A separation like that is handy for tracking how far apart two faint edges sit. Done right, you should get -65.7 angstrom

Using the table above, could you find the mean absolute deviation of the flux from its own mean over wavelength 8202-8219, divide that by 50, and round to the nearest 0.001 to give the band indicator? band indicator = 0.004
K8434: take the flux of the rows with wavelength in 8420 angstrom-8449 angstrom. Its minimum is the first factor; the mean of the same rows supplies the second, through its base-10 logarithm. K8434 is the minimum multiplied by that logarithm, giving 9.6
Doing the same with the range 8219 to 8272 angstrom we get 11.5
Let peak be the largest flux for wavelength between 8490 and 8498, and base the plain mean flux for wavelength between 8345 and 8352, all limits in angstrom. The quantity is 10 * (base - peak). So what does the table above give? 5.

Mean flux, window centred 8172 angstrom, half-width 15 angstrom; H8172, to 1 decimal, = 11.4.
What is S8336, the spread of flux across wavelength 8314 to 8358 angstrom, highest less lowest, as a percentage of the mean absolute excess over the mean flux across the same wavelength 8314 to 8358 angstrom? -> 959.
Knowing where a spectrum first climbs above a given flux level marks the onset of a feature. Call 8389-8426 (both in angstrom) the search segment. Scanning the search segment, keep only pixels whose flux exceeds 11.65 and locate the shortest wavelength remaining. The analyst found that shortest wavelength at 8390.01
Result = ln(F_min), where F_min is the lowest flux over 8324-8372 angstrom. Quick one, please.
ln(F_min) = 2.33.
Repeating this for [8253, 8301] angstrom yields 2.42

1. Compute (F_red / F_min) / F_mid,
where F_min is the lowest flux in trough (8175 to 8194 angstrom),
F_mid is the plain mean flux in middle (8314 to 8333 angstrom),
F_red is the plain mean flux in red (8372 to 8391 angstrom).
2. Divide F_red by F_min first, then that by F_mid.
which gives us 0.108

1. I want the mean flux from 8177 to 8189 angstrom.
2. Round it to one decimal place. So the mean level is 10.7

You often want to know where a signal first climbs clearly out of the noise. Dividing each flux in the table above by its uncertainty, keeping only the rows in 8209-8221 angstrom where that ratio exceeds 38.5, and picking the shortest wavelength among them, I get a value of 8210.37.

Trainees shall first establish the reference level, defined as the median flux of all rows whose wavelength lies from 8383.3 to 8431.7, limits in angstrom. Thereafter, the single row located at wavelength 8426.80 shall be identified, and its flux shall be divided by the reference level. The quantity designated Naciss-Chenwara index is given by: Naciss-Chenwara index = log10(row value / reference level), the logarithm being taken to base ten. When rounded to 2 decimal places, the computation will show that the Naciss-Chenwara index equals -0.05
